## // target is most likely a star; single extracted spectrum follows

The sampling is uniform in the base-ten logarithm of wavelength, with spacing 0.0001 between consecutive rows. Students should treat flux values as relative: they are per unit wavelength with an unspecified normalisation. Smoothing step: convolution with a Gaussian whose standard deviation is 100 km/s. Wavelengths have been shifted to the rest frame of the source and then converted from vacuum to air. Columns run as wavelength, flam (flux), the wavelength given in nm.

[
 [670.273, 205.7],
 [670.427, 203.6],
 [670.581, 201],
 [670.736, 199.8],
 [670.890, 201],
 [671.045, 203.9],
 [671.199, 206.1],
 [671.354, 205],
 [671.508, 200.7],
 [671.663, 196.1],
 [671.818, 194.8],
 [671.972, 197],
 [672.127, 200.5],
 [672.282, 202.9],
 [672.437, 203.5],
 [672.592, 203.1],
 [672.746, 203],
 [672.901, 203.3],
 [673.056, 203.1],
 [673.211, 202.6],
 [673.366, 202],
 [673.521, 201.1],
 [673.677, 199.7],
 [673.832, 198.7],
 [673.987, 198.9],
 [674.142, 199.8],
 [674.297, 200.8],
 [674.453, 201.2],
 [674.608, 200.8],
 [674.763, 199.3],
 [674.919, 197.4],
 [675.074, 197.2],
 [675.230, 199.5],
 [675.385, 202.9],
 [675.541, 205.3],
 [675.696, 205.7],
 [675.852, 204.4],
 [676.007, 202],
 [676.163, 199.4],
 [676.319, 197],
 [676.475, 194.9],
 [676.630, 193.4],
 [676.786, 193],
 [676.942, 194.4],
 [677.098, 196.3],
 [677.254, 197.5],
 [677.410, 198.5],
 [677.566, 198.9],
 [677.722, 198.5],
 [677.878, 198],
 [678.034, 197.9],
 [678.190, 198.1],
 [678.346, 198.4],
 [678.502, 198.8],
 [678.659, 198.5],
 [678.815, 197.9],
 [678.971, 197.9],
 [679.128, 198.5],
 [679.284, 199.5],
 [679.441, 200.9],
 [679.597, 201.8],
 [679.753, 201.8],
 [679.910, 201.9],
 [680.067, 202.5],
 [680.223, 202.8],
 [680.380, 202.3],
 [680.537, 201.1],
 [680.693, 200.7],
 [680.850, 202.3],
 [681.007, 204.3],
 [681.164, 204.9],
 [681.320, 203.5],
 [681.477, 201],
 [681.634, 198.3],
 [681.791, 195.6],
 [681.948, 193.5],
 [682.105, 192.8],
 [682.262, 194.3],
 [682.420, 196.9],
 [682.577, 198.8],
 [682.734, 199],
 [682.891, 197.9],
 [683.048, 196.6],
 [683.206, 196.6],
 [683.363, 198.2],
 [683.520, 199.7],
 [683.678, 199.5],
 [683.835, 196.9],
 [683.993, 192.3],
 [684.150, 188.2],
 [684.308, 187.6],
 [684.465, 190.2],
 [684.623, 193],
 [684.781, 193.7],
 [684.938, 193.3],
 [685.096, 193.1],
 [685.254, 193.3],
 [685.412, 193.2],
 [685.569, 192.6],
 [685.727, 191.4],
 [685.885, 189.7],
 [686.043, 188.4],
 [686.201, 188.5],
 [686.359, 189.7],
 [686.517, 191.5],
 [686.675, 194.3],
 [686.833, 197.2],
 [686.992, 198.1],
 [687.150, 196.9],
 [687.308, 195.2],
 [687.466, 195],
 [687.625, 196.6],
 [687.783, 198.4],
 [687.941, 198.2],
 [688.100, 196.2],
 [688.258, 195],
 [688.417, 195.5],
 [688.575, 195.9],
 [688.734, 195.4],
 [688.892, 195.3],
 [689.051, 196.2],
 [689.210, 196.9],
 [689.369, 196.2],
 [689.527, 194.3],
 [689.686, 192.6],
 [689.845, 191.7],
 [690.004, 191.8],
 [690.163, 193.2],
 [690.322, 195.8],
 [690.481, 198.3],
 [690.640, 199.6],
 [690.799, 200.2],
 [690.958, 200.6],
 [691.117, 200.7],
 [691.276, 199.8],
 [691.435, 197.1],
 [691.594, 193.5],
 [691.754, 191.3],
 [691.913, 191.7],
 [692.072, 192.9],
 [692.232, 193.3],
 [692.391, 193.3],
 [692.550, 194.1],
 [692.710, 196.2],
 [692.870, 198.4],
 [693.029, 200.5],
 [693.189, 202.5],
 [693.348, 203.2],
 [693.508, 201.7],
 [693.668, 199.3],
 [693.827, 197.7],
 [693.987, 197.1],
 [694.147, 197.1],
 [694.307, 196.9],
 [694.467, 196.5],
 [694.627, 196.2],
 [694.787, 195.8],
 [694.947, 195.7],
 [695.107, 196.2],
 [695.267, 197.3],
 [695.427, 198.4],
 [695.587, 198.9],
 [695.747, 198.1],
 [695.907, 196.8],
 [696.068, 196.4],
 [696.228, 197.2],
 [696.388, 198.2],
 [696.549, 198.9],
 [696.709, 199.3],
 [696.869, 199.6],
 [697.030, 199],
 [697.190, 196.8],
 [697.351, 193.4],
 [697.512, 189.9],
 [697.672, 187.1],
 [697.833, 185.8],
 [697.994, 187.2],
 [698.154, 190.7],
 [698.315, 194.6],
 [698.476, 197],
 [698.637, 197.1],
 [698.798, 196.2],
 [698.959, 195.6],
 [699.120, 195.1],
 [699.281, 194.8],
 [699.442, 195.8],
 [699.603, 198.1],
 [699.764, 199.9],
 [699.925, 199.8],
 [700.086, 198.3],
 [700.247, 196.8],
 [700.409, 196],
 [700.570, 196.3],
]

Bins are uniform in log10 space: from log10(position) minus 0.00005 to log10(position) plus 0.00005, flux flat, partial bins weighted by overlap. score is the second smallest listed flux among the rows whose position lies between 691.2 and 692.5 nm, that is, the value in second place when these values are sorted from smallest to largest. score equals 191.7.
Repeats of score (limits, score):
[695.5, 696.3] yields 196.8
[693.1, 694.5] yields 196.9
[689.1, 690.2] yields 191.8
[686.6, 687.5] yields 195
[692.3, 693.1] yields 194.1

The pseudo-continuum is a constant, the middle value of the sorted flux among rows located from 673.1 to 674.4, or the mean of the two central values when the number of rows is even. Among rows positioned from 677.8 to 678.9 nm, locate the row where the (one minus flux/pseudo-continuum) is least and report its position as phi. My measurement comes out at 678.502 nm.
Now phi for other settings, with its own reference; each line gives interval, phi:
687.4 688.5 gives 687.783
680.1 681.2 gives 681.164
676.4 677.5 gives 677.410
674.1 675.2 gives 674.453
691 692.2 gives 691.117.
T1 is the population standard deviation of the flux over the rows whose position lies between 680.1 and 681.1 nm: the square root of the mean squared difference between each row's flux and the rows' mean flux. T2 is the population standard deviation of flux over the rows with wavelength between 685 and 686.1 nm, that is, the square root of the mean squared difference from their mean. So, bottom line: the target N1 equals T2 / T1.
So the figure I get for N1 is 1.5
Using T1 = 1.2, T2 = 1.80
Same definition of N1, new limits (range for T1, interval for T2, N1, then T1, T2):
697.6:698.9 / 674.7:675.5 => 0.5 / 4.5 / 2.05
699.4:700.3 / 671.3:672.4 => 2.3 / 1.5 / 3.47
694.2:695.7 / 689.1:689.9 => 1.9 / 1.1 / 2.00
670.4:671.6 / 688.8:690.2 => 0.9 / 2.2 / 1.89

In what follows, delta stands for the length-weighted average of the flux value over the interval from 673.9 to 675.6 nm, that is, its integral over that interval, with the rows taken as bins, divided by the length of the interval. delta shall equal 200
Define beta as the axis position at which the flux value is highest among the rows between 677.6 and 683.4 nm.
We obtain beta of 681.164 nm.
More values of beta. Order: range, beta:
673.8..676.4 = 675.696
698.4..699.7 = 699.603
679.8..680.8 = 680.223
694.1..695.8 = 695.587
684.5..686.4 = 684.781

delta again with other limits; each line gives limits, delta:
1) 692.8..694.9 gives 199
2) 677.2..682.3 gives 200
